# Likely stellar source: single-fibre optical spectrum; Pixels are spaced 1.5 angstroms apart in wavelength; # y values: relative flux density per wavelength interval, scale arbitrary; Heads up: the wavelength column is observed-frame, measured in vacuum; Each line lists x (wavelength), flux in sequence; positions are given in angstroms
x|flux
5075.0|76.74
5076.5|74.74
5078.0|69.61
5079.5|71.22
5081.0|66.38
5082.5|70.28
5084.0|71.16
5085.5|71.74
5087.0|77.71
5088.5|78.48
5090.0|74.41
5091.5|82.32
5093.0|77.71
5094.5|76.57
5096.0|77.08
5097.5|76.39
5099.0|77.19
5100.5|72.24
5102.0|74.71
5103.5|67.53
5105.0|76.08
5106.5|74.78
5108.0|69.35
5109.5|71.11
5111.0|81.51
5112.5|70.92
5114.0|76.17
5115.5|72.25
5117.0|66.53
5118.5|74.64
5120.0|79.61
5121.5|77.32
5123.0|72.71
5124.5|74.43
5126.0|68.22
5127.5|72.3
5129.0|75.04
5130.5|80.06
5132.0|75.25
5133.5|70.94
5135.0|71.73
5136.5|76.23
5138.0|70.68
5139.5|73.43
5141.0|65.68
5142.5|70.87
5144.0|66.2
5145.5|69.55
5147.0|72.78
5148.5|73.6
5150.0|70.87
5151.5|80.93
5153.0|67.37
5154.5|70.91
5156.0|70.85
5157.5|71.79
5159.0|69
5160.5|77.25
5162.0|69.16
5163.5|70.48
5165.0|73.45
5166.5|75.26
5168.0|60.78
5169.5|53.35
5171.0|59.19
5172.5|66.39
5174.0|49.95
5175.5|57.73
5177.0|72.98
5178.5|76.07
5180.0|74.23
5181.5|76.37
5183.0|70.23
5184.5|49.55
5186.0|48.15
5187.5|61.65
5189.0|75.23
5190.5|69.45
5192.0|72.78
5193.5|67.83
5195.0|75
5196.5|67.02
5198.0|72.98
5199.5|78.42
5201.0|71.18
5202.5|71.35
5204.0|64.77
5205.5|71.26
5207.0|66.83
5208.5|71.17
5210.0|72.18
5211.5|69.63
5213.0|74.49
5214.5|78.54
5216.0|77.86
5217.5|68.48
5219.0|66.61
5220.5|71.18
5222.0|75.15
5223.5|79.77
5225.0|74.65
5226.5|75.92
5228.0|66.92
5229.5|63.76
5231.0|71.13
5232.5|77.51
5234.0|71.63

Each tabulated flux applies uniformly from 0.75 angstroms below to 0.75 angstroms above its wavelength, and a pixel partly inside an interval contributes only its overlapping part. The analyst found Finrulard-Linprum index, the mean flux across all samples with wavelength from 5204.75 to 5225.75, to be 72.7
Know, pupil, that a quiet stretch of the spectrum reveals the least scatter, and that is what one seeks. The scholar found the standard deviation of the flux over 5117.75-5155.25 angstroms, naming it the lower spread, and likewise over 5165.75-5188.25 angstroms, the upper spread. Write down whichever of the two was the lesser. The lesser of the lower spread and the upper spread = 4.0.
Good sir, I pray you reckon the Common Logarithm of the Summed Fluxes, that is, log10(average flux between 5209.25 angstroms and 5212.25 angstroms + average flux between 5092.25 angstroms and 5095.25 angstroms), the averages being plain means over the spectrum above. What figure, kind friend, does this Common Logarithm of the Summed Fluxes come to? 2.17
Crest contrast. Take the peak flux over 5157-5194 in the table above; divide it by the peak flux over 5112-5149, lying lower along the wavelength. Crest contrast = 0.965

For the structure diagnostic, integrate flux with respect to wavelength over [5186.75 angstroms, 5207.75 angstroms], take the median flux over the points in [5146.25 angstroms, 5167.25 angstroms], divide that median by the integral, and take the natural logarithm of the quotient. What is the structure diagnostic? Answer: -3.03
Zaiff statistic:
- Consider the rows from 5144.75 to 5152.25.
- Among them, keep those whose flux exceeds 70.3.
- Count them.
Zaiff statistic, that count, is 4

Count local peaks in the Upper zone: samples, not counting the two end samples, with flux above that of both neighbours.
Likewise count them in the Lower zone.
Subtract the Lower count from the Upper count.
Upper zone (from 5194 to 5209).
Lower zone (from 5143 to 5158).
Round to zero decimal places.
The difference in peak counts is 0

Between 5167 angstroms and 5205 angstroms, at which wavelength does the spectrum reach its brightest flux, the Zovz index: 5199.5 angstroms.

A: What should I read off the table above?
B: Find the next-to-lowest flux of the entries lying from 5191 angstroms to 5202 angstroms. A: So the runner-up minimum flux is 67.83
